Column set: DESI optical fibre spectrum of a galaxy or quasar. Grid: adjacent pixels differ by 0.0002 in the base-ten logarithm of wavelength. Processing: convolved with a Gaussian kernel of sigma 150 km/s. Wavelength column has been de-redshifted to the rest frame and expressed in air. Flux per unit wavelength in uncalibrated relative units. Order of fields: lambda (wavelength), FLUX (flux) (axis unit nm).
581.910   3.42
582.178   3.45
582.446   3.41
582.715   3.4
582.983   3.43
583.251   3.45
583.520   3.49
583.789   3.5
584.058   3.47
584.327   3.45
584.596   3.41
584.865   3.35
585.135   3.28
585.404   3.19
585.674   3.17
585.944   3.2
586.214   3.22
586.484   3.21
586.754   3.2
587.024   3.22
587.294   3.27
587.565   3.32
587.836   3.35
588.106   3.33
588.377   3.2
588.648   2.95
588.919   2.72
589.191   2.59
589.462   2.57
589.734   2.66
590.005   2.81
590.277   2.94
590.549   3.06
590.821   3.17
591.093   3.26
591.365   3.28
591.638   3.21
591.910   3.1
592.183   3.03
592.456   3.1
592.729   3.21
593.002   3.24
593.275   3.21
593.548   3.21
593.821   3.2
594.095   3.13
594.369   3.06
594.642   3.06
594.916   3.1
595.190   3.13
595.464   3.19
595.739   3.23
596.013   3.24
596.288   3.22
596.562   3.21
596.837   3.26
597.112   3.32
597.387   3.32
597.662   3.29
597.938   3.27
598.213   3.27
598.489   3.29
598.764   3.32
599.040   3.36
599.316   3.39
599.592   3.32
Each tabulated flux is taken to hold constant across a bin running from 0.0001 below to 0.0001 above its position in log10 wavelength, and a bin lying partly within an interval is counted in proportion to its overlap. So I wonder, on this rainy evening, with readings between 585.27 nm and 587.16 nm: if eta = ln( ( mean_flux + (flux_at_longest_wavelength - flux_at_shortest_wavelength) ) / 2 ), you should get 0.48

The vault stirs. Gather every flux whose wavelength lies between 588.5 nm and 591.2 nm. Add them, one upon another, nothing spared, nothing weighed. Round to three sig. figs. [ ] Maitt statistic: 28.7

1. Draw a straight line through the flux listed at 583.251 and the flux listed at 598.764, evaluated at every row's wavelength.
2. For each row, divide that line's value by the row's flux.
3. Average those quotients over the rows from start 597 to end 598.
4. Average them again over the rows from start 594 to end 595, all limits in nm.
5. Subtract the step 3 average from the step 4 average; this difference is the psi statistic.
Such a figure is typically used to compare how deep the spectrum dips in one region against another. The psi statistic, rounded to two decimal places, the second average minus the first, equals 0.08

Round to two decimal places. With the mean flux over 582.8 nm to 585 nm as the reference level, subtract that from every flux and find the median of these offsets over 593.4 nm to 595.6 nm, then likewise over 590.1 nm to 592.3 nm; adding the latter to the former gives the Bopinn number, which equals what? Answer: -0.62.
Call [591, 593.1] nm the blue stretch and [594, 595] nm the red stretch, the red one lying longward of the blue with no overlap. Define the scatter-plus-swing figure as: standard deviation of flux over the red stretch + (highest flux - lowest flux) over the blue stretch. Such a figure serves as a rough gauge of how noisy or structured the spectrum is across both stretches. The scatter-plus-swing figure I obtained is 0.28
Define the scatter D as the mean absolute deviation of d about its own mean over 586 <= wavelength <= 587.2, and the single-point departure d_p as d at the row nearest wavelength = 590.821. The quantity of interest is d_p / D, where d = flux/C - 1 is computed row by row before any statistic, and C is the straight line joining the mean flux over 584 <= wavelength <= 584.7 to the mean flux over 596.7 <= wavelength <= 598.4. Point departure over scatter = -26.6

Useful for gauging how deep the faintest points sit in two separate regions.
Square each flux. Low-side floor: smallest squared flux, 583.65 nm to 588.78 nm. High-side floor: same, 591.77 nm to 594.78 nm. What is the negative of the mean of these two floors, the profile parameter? -8.9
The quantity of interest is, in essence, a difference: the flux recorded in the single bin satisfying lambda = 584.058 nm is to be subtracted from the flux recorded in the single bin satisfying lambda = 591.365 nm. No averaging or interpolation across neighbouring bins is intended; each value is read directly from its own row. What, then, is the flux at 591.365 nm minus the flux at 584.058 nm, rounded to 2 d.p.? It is -0.19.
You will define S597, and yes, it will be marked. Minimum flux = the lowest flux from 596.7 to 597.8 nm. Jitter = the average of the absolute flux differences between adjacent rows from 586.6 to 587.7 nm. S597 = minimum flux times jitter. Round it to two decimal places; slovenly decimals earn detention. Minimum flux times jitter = 0.13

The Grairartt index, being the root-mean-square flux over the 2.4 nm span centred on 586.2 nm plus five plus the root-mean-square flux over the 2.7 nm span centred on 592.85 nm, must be 11.4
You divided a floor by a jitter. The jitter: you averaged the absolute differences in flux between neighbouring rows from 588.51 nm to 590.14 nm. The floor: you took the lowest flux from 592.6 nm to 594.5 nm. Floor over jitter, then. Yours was 25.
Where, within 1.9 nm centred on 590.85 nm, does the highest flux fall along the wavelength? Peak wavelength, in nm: 591.365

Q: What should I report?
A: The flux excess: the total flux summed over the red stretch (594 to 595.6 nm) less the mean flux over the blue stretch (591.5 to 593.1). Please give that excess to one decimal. 15.5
